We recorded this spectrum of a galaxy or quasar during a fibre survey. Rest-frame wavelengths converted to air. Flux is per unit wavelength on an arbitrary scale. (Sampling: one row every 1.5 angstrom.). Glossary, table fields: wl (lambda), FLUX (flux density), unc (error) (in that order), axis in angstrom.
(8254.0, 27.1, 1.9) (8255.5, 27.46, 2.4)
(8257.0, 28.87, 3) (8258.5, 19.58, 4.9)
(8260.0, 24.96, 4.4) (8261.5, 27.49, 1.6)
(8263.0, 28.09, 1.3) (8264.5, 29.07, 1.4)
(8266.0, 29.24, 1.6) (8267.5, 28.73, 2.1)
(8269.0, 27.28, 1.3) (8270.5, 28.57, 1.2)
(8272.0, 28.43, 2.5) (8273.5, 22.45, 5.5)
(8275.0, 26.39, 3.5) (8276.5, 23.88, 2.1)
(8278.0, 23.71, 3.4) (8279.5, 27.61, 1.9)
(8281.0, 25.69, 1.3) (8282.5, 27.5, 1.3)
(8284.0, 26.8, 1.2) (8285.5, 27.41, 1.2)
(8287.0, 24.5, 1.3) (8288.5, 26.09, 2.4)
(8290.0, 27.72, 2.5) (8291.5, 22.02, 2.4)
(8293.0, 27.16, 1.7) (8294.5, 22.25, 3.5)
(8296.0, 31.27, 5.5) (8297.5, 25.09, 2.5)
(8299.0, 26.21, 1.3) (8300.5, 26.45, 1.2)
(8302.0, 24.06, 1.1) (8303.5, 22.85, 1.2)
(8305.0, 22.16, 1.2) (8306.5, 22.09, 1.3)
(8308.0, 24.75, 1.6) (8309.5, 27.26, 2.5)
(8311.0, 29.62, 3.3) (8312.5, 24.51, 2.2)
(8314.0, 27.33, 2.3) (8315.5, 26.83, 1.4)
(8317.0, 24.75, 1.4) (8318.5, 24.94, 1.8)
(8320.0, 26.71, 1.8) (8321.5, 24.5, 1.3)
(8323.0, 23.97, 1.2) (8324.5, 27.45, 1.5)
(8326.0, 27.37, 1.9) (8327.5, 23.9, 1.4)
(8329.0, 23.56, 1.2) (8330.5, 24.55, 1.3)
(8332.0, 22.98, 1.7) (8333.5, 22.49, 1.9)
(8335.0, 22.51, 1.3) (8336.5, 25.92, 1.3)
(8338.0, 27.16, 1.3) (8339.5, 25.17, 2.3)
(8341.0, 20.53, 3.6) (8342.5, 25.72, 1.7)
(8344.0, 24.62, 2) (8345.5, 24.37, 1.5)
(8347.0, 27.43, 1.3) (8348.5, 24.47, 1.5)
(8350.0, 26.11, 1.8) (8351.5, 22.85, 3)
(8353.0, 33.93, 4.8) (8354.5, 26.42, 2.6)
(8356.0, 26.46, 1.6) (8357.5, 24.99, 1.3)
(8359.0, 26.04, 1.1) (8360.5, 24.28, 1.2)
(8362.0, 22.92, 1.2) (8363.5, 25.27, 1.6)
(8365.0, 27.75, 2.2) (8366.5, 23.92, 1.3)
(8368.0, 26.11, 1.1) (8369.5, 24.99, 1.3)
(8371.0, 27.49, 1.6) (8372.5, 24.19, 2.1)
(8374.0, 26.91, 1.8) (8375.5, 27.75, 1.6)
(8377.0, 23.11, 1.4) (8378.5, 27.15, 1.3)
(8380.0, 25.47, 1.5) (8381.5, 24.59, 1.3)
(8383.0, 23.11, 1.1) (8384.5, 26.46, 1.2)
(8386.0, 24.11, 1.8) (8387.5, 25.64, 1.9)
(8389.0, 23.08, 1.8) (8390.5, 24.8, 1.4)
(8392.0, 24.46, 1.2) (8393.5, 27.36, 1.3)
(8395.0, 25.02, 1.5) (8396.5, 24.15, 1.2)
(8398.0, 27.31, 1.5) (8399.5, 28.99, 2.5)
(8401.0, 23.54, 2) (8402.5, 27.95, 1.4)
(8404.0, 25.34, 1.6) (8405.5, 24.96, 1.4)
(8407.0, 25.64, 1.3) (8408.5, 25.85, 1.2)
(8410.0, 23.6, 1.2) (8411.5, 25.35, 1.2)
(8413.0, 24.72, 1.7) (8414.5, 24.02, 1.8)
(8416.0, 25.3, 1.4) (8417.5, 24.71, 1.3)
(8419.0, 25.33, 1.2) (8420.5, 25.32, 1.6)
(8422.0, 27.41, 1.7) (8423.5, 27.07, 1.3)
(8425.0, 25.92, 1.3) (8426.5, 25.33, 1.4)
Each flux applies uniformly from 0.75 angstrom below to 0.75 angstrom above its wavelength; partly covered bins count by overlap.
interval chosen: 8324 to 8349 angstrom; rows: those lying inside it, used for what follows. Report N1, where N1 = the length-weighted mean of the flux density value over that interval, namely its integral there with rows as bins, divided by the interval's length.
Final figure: 24.7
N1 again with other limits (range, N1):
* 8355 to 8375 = 25.5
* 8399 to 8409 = 26.0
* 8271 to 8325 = 25.6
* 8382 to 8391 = 24.5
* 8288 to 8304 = 25.6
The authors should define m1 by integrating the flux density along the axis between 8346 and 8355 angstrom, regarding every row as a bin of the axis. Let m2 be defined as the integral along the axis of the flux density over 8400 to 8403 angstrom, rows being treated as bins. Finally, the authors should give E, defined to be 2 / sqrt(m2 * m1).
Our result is 0.015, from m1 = 241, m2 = 77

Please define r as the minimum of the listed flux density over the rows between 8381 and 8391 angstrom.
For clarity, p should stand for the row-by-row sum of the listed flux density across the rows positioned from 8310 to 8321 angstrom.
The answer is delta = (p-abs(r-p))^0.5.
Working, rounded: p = 185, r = 23.08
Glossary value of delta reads 4.80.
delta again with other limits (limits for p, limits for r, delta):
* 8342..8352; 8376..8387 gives 4.81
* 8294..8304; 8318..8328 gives 4.89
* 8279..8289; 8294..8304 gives 4.72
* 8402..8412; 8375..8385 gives 4.81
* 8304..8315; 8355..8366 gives 4.79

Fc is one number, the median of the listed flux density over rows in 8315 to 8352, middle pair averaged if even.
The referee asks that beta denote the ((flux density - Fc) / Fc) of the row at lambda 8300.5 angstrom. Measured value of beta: 0.07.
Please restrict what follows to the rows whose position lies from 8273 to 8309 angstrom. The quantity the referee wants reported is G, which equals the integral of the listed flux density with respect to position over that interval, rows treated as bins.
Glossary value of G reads 910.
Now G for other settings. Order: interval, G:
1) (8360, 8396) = 909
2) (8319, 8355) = 907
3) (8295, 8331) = 918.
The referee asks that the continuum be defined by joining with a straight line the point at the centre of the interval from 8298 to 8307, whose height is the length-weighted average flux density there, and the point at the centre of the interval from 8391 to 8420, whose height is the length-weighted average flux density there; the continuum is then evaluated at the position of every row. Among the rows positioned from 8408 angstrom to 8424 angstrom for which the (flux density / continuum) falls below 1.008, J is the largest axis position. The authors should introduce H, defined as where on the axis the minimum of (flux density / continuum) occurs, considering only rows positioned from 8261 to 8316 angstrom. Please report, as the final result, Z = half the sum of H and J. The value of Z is 8363.5 angstrom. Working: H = 8306.5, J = 8420.5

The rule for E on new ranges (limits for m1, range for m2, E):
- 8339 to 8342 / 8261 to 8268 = 0.017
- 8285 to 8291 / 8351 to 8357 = 0.012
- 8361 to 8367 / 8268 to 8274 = 0.013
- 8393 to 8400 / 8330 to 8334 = 0.015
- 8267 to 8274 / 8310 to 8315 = 0.012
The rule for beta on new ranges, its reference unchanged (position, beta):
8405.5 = 0.01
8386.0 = -0.02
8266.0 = 0.19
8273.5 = -0.09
